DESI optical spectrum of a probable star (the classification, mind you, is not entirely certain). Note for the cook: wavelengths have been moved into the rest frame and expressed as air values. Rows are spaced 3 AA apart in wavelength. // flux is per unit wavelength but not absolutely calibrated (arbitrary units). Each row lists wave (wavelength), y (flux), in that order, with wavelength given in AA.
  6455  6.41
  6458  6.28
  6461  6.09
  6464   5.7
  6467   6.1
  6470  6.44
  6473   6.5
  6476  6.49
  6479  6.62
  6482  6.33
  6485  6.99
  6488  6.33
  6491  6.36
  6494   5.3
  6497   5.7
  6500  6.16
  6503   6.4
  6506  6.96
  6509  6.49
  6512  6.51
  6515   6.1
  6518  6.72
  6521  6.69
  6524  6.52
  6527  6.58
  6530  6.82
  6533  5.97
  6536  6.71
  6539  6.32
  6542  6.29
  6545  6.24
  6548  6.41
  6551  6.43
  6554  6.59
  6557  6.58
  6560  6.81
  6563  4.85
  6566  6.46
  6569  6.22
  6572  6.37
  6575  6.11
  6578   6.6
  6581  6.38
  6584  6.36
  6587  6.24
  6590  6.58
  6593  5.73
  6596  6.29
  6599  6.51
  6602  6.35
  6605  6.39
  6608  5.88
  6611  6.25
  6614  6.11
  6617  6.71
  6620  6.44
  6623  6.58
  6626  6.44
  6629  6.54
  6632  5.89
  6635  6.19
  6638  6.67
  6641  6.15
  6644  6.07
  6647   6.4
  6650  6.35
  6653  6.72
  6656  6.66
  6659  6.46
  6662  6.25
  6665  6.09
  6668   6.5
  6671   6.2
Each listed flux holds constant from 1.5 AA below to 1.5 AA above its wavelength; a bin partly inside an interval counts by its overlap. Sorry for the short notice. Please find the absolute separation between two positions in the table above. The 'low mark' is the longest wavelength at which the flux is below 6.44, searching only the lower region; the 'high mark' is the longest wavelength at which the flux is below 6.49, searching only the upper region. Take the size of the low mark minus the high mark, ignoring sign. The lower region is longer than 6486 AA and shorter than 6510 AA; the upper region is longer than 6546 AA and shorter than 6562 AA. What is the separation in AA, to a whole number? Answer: 48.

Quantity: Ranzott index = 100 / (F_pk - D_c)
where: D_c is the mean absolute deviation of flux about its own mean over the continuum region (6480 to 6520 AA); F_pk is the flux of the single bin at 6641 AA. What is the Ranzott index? 17.2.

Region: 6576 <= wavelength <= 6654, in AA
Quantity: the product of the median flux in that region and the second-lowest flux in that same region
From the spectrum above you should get 37.5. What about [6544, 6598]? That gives 36.5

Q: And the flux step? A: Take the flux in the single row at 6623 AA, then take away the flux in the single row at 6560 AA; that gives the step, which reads -0.23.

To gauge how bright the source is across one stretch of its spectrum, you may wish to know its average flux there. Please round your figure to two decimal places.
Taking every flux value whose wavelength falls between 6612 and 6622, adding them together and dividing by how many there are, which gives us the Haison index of 6.42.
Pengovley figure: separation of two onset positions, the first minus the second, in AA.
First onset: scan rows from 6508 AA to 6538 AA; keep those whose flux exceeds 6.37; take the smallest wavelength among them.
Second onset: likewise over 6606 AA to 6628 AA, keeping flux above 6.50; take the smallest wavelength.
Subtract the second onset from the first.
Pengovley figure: -108 AA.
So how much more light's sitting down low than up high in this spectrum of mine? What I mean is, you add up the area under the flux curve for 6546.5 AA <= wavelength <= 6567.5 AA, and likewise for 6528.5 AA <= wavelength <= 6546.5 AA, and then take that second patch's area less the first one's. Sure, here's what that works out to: -17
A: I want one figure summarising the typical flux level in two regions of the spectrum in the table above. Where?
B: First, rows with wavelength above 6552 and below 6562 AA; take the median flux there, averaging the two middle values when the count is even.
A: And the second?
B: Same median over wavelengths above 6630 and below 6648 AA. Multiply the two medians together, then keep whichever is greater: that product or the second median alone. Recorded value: 40.7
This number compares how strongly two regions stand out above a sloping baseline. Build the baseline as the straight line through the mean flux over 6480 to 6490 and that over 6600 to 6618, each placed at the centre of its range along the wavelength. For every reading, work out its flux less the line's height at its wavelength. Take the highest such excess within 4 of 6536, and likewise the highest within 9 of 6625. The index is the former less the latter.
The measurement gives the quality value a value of -0.17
